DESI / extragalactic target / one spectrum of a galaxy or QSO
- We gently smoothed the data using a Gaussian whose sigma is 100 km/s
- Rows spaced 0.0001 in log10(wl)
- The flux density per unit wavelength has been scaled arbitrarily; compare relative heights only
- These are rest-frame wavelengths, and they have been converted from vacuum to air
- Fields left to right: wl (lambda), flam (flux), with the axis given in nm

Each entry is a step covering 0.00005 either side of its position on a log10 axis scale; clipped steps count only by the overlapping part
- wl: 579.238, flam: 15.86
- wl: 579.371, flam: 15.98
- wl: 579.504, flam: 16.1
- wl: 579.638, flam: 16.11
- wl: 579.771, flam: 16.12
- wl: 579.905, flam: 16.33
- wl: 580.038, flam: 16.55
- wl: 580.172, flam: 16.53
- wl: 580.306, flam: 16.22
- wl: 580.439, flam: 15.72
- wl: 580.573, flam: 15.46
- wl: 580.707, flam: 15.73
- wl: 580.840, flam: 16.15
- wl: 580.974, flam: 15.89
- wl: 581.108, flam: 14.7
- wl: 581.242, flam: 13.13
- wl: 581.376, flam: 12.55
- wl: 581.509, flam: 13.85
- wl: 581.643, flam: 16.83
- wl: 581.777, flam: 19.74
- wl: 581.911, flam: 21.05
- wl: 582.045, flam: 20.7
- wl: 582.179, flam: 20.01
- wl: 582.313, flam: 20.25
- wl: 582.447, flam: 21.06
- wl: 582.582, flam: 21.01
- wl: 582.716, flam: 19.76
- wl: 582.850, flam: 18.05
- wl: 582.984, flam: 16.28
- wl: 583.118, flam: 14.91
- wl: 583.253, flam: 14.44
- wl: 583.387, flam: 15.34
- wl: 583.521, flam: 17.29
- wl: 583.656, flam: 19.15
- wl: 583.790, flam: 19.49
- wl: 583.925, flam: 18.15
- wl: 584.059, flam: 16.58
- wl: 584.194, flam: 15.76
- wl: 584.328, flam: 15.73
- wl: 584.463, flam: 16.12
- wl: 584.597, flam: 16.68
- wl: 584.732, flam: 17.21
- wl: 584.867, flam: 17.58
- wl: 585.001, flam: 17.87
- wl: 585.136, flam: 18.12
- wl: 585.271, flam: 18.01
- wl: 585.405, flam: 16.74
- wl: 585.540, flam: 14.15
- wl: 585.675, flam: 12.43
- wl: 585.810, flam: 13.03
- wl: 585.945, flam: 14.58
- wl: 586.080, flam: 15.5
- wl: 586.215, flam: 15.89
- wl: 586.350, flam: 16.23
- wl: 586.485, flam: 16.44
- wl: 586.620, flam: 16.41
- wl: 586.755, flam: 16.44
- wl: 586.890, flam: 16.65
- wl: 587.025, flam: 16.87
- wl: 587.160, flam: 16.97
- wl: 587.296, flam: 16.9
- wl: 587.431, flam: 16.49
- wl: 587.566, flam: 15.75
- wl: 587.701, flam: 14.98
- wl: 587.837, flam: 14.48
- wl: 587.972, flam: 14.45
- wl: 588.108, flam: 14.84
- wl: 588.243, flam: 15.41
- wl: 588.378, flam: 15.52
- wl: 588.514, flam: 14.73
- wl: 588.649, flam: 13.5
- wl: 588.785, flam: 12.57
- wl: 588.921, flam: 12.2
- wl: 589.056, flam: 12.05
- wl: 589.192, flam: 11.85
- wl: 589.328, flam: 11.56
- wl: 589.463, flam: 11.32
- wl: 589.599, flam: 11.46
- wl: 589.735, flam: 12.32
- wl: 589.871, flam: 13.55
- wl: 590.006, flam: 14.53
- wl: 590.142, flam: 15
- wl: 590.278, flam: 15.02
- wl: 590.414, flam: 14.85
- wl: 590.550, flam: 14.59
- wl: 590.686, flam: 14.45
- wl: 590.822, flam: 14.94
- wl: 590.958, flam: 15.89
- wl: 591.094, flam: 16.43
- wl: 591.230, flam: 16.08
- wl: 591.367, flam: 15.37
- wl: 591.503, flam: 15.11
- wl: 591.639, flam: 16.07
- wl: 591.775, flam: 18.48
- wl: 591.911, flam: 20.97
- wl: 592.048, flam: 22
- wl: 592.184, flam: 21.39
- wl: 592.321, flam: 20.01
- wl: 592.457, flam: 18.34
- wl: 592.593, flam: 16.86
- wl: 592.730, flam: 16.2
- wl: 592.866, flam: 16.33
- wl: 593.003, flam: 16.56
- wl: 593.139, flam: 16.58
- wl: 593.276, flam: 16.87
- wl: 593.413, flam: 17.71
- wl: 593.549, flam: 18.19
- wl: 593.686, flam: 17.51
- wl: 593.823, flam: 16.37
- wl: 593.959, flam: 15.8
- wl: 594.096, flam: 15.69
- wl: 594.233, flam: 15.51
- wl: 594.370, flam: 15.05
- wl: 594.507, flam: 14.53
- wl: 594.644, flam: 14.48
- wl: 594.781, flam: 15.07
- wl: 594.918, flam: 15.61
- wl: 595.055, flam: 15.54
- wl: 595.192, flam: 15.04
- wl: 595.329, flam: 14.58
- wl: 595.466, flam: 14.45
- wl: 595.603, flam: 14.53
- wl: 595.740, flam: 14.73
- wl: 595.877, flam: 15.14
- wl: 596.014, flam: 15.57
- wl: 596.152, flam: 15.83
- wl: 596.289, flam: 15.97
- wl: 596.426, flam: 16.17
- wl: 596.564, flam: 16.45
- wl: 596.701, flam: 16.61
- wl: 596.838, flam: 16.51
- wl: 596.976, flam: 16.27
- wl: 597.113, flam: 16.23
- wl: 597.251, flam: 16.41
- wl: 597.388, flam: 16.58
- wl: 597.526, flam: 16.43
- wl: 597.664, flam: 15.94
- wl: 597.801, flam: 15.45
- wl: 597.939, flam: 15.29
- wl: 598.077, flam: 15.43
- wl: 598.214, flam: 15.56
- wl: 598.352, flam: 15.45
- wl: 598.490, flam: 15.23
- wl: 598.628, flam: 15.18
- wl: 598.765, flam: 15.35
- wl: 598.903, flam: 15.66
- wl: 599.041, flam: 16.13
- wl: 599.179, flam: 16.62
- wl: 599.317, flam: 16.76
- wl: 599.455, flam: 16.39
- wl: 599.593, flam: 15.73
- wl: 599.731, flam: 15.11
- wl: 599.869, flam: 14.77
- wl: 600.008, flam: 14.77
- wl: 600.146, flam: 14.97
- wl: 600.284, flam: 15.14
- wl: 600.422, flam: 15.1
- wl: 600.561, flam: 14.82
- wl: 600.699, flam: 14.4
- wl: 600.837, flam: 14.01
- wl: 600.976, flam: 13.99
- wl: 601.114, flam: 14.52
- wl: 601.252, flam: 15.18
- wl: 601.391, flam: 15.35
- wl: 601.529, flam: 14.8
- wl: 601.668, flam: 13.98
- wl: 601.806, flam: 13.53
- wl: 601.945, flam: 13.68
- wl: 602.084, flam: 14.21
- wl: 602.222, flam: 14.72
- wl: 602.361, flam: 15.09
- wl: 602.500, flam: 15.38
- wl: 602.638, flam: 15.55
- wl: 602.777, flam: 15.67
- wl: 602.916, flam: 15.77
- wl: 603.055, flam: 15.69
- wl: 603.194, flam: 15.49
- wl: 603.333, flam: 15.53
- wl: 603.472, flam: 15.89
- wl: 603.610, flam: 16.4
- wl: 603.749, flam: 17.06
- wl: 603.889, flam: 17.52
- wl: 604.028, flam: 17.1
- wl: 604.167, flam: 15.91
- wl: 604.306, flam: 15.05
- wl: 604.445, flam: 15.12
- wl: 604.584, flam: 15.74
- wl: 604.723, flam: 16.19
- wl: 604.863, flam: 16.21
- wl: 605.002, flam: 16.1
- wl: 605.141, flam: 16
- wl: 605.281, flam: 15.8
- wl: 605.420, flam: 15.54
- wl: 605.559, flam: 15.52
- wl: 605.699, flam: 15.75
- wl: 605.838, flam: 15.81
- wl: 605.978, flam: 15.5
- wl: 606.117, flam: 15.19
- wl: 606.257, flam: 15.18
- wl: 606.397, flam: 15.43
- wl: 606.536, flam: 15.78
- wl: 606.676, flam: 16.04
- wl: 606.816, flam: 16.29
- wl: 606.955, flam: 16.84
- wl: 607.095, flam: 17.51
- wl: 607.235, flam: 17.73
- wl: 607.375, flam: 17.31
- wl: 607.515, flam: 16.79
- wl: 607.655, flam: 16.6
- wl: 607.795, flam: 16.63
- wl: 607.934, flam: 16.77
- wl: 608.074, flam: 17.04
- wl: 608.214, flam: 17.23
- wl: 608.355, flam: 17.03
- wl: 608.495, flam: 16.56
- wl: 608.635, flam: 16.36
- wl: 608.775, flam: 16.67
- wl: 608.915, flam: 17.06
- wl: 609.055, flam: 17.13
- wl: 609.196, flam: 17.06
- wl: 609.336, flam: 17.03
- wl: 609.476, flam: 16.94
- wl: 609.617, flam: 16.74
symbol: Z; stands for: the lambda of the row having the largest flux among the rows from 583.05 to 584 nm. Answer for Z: 583.790 nm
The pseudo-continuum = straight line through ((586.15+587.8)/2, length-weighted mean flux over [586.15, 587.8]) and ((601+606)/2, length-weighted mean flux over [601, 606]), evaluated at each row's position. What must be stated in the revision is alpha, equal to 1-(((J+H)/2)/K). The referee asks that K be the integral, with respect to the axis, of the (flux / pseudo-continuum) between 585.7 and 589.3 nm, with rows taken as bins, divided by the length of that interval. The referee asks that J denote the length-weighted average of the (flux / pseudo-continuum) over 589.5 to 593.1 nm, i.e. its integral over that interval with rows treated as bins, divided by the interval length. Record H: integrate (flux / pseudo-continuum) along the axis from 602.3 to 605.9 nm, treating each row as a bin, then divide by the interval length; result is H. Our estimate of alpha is -0.11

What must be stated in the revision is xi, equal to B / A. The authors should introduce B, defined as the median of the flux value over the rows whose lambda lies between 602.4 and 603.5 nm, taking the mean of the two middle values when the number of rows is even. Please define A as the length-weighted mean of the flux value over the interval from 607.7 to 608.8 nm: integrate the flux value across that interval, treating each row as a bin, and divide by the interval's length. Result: 0.93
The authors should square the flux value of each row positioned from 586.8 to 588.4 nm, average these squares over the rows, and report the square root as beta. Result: 15.8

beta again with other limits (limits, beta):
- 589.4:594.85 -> 16.2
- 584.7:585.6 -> 17.1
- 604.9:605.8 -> 15.8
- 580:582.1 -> 16.5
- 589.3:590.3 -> 13.2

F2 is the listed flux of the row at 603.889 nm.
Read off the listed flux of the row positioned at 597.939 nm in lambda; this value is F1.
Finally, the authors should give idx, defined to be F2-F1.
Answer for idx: 2.2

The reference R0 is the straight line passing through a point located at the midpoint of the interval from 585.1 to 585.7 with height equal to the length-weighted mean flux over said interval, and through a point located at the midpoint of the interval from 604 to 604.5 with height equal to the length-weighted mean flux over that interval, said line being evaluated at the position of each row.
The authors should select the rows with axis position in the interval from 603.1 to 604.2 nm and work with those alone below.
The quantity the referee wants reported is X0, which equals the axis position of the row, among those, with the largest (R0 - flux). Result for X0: 603.194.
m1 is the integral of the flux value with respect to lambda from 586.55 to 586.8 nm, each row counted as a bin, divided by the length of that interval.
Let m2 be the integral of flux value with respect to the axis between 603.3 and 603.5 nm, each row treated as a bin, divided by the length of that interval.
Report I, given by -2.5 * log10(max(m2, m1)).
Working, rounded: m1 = 16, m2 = 15.7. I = -3.04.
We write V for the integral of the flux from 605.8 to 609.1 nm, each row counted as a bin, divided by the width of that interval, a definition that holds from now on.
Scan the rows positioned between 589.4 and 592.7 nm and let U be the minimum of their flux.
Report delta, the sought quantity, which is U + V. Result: 27.8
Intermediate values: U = 11.32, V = 16.5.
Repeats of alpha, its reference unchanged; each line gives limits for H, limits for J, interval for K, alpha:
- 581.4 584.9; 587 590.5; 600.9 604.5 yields 0.01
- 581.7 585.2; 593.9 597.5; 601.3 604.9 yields -0.04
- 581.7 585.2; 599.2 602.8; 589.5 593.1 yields -0.02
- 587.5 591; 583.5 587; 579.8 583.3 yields 0.09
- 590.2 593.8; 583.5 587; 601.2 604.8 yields -0.04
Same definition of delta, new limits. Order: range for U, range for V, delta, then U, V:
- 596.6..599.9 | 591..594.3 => 32.1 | 14.77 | 17.3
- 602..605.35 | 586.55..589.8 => 28.6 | 14.21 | 14.4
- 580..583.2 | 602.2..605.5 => 28.4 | 12.55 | 15.9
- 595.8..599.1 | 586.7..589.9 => 29.4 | 15.14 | 14.3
